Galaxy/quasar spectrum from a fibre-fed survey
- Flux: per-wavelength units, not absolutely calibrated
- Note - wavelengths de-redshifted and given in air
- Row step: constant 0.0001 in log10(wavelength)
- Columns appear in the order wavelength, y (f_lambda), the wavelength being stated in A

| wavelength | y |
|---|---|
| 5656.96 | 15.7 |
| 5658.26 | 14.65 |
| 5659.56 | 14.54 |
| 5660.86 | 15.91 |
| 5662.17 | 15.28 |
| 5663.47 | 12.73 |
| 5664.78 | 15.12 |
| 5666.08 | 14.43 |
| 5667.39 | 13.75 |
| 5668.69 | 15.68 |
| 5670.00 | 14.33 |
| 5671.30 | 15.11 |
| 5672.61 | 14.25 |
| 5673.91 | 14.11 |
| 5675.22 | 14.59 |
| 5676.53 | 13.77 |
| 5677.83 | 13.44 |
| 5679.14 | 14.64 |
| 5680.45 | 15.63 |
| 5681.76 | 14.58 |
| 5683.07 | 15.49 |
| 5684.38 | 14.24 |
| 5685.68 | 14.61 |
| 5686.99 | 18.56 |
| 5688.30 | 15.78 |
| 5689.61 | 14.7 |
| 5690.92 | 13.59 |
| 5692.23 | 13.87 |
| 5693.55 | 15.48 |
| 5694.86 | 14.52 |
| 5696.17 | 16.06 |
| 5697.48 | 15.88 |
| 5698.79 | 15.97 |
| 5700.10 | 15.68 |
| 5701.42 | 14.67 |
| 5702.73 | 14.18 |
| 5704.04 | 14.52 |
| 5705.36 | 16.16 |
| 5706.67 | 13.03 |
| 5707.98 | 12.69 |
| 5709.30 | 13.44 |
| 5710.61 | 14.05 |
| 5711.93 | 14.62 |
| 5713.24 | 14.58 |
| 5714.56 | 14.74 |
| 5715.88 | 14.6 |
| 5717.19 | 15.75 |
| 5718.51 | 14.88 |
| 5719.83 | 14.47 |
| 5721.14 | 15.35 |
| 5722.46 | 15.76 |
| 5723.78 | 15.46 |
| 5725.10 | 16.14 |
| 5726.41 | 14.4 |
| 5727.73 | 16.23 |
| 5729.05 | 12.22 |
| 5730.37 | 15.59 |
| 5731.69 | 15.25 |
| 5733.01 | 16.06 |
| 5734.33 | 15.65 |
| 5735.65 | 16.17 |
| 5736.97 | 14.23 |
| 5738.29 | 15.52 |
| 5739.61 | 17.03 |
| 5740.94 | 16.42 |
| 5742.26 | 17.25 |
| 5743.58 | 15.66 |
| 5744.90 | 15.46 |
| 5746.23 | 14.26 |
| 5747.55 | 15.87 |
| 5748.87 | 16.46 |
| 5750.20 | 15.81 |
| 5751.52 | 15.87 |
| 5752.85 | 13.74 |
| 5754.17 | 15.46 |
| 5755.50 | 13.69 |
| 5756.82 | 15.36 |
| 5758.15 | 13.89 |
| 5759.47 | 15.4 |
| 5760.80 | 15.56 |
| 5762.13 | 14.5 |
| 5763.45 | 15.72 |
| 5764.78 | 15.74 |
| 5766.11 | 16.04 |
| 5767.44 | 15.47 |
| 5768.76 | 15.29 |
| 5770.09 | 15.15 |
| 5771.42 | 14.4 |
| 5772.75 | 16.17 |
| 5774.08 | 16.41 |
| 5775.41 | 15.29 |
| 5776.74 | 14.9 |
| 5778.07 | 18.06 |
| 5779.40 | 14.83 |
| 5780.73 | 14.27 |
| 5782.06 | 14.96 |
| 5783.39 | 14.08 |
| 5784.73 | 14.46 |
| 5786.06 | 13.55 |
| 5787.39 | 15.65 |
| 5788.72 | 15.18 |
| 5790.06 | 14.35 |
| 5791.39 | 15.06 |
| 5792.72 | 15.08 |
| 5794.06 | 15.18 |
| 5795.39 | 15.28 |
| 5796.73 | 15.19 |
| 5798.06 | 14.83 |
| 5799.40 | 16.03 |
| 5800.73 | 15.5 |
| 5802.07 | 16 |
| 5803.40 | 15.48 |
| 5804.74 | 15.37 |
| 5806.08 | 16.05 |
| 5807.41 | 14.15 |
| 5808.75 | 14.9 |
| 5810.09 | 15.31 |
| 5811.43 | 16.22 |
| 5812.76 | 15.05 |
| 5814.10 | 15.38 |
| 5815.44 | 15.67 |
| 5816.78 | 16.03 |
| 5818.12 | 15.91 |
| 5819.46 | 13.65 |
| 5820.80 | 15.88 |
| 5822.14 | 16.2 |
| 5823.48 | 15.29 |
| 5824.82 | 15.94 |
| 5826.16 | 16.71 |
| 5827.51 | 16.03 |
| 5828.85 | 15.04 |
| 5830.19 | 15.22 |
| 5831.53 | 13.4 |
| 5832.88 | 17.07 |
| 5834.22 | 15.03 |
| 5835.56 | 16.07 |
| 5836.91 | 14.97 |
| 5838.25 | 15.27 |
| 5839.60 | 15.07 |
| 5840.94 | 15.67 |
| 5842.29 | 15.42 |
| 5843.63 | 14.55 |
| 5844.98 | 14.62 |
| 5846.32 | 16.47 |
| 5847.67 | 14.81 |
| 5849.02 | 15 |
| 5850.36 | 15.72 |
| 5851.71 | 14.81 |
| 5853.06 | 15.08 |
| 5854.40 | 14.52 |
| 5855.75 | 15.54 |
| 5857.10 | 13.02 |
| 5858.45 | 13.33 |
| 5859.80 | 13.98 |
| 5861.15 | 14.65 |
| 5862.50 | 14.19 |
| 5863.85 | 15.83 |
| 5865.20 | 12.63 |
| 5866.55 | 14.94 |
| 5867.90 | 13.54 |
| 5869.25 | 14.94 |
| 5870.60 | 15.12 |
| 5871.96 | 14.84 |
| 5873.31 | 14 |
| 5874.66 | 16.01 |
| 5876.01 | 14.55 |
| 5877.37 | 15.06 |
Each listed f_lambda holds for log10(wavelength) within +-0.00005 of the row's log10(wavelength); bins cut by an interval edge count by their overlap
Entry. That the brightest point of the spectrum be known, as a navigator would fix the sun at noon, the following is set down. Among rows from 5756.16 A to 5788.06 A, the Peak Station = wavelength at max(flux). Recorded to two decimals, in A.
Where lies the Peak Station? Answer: 5778.07 A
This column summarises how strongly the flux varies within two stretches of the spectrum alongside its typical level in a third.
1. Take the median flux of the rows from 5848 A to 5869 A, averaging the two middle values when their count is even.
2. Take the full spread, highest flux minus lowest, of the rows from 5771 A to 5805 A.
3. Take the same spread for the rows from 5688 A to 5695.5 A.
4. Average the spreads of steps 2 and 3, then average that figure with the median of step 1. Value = 9.0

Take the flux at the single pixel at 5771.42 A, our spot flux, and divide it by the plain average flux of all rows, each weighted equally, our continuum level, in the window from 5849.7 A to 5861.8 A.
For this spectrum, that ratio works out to 0.99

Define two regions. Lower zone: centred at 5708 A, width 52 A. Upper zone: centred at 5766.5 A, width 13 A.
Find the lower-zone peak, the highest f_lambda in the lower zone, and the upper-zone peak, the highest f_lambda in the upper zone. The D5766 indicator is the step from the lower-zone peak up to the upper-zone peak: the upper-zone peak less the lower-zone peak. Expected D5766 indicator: -2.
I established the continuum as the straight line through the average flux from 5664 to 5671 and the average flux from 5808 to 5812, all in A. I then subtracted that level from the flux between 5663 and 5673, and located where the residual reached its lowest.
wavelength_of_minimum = 5663.47 A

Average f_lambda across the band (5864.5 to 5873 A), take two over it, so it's 0.140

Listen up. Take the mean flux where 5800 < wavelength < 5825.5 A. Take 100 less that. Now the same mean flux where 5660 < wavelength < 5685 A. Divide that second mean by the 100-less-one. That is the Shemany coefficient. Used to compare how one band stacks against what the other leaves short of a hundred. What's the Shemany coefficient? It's 0.173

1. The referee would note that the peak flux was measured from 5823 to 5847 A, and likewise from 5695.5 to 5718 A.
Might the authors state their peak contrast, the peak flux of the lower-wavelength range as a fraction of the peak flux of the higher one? 0.95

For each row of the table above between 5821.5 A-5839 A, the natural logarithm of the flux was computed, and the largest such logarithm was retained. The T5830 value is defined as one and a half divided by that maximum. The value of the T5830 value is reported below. 0.529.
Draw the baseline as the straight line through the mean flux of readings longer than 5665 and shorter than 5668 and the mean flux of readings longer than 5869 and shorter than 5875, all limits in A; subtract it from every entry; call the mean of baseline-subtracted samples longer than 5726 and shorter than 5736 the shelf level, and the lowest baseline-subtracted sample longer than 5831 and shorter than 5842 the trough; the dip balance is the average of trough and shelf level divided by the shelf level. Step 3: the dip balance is -0.4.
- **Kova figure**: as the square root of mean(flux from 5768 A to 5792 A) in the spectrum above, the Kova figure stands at 3.89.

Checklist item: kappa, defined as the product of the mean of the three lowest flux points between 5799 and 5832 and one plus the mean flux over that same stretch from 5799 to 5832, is 226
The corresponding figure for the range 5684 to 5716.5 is 206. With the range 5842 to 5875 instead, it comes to 204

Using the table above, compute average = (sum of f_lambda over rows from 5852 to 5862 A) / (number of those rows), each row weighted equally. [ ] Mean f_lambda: 14.3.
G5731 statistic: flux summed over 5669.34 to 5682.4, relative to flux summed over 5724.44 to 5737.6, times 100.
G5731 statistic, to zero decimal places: 95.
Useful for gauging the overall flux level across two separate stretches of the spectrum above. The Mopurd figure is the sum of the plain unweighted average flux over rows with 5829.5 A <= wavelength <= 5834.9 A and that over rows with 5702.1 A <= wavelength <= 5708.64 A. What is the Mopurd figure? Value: 29.3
